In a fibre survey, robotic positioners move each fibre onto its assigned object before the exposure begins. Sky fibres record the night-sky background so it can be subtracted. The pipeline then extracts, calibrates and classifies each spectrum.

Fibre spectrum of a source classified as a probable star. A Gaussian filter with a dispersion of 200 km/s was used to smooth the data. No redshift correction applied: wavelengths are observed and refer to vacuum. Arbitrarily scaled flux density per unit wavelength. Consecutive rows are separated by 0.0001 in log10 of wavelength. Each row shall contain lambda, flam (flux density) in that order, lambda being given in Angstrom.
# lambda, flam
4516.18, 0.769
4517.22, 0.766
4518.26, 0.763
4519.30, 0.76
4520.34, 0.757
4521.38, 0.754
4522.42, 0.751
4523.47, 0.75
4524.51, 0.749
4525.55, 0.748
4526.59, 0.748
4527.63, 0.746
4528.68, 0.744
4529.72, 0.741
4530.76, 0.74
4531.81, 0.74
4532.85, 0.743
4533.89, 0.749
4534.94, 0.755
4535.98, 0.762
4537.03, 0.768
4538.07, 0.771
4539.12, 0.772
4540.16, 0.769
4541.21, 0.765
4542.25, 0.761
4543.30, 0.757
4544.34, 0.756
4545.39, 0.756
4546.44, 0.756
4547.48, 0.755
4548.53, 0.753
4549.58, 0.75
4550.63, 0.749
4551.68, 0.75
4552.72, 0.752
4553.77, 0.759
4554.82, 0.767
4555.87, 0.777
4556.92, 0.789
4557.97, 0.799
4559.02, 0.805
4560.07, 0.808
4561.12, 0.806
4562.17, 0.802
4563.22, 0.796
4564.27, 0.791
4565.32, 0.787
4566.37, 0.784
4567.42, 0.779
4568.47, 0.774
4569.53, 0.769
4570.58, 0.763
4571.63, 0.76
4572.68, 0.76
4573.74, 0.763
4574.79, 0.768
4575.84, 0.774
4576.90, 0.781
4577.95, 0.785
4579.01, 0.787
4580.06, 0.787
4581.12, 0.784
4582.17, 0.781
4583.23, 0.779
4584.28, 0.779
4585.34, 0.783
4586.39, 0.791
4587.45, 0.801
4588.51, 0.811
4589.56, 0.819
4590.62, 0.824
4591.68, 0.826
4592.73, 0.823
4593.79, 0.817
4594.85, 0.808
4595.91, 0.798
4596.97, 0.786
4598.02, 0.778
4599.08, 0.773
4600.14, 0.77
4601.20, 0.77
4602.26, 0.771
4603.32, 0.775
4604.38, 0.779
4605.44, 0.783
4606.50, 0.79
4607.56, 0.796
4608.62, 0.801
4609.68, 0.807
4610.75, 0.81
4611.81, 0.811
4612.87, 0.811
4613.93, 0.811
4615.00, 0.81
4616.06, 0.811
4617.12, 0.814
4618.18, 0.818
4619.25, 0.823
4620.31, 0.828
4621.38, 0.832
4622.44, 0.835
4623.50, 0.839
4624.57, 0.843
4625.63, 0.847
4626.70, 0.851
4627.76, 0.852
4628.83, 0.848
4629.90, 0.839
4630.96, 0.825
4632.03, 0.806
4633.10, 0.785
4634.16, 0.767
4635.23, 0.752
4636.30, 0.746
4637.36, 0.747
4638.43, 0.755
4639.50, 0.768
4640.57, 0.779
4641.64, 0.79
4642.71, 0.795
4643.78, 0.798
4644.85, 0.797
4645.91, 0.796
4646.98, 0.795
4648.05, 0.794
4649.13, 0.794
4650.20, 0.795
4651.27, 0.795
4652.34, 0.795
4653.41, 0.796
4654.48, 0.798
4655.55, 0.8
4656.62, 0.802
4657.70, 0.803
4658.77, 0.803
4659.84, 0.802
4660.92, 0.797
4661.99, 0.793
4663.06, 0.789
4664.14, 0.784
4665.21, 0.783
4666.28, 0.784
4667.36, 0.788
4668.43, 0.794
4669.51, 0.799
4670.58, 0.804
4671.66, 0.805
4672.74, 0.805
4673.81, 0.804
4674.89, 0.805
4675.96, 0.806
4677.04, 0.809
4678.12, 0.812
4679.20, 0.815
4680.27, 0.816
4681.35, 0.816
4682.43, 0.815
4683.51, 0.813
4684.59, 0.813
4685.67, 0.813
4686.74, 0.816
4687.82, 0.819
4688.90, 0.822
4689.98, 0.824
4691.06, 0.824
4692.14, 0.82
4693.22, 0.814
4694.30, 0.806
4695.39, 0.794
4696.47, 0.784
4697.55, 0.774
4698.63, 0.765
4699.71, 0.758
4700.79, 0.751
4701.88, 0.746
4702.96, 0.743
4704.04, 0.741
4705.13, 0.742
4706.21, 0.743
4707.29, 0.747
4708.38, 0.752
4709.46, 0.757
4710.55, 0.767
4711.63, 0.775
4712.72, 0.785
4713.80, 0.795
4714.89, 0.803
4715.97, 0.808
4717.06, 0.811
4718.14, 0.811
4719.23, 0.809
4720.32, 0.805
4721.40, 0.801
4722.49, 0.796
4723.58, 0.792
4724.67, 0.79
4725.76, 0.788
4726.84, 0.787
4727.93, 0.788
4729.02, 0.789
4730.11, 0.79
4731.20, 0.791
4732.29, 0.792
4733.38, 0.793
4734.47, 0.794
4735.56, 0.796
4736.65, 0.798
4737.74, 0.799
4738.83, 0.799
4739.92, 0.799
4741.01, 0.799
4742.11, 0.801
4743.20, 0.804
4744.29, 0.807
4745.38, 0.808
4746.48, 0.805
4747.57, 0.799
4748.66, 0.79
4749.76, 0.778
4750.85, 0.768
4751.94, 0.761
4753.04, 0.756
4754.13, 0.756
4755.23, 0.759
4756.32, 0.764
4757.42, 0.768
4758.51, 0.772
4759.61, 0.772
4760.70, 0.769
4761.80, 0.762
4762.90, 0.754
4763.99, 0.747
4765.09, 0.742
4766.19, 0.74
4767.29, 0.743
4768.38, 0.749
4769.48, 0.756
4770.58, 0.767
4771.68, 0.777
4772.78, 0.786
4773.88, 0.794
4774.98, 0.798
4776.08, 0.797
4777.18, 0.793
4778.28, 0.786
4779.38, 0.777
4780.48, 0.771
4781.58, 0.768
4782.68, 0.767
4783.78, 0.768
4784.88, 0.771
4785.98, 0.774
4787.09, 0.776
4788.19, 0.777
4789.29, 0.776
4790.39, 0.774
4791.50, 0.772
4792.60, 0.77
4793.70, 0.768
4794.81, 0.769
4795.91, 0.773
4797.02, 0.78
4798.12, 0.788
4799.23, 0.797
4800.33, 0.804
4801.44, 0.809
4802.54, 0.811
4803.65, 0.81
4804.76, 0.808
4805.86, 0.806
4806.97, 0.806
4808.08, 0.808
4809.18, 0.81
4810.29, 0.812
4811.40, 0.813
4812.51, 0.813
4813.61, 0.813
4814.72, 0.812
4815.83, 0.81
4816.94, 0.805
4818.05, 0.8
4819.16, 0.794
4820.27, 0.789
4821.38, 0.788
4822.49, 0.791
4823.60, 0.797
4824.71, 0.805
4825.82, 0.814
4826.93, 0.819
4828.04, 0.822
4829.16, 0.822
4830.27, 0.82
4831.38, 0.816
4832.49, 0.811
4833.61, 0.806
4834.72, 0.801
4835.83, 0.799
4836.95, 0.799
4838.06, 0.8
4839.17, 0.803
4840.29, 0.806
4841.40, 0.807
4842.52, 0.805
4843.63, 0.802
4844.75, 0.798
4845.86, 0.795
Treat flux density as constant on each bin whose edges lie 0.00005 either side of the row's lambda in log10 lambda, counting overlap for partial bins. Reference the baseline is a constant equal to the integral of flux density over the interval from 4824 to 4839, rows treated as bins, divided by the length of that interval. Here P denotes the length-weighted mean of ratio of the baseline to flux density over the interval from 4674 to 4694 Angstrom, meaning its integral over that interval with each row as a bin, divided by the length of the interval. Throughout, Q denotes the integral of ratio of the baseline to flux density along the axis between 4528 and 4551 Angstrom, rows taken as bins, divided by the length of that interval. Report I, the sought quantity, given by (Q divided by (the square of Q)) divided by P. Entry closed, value 0.937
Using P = 0.99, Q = 1.07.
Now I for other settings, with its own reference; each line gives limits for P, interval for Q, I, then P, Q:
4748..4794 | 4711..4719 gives 0.934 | 1.05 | 1.02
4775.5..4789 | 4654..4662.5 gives 0.946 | 1.04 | 1.01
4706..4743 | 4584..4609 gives 0.955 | 1.03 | 1.02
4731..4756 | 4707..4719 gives 0.941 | 1.03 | 1.03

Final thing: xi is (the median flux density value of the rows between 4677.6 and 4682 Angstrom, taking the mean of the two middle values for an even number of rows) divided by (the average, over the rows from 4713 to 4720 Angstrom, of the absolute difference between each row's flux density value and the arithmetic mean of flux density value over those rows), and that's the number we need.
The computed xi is 171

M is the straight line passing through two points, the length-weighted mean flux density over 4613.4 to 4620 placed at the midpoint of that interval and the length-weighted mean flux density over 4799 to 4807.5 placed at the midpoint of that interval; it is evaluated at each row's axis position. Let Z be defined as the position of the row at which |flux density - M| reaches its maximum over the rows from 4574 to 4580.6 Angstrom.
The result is 4574.79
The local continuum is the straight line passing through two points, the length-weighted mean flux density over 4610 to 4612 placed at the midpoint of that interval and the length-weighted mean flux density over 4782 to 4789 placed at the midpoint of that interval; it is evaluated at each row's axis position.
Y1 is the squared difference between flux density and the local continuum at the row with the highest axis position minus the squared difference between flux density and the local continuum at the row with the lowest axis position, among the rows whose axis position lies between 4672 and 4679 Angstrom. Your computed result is 0.0002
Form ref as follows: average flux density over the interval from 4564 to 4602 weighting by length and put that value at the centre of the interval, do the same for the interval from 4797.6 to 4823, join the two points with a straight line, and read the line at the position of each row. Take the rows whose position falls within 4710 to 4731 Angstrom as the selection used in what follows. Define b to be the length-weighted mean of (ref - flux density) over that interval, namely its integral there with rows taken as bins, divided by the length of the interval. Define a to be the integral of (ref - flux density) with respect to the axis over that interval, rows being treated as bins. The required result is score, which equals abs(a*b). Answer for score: 0.0002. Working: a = 0.1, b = 0.003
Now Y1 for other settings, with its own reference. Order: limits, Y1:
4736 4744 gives 0.0003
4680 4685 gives -0.0001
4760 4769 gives 0.0007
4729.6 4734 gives 0.0001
